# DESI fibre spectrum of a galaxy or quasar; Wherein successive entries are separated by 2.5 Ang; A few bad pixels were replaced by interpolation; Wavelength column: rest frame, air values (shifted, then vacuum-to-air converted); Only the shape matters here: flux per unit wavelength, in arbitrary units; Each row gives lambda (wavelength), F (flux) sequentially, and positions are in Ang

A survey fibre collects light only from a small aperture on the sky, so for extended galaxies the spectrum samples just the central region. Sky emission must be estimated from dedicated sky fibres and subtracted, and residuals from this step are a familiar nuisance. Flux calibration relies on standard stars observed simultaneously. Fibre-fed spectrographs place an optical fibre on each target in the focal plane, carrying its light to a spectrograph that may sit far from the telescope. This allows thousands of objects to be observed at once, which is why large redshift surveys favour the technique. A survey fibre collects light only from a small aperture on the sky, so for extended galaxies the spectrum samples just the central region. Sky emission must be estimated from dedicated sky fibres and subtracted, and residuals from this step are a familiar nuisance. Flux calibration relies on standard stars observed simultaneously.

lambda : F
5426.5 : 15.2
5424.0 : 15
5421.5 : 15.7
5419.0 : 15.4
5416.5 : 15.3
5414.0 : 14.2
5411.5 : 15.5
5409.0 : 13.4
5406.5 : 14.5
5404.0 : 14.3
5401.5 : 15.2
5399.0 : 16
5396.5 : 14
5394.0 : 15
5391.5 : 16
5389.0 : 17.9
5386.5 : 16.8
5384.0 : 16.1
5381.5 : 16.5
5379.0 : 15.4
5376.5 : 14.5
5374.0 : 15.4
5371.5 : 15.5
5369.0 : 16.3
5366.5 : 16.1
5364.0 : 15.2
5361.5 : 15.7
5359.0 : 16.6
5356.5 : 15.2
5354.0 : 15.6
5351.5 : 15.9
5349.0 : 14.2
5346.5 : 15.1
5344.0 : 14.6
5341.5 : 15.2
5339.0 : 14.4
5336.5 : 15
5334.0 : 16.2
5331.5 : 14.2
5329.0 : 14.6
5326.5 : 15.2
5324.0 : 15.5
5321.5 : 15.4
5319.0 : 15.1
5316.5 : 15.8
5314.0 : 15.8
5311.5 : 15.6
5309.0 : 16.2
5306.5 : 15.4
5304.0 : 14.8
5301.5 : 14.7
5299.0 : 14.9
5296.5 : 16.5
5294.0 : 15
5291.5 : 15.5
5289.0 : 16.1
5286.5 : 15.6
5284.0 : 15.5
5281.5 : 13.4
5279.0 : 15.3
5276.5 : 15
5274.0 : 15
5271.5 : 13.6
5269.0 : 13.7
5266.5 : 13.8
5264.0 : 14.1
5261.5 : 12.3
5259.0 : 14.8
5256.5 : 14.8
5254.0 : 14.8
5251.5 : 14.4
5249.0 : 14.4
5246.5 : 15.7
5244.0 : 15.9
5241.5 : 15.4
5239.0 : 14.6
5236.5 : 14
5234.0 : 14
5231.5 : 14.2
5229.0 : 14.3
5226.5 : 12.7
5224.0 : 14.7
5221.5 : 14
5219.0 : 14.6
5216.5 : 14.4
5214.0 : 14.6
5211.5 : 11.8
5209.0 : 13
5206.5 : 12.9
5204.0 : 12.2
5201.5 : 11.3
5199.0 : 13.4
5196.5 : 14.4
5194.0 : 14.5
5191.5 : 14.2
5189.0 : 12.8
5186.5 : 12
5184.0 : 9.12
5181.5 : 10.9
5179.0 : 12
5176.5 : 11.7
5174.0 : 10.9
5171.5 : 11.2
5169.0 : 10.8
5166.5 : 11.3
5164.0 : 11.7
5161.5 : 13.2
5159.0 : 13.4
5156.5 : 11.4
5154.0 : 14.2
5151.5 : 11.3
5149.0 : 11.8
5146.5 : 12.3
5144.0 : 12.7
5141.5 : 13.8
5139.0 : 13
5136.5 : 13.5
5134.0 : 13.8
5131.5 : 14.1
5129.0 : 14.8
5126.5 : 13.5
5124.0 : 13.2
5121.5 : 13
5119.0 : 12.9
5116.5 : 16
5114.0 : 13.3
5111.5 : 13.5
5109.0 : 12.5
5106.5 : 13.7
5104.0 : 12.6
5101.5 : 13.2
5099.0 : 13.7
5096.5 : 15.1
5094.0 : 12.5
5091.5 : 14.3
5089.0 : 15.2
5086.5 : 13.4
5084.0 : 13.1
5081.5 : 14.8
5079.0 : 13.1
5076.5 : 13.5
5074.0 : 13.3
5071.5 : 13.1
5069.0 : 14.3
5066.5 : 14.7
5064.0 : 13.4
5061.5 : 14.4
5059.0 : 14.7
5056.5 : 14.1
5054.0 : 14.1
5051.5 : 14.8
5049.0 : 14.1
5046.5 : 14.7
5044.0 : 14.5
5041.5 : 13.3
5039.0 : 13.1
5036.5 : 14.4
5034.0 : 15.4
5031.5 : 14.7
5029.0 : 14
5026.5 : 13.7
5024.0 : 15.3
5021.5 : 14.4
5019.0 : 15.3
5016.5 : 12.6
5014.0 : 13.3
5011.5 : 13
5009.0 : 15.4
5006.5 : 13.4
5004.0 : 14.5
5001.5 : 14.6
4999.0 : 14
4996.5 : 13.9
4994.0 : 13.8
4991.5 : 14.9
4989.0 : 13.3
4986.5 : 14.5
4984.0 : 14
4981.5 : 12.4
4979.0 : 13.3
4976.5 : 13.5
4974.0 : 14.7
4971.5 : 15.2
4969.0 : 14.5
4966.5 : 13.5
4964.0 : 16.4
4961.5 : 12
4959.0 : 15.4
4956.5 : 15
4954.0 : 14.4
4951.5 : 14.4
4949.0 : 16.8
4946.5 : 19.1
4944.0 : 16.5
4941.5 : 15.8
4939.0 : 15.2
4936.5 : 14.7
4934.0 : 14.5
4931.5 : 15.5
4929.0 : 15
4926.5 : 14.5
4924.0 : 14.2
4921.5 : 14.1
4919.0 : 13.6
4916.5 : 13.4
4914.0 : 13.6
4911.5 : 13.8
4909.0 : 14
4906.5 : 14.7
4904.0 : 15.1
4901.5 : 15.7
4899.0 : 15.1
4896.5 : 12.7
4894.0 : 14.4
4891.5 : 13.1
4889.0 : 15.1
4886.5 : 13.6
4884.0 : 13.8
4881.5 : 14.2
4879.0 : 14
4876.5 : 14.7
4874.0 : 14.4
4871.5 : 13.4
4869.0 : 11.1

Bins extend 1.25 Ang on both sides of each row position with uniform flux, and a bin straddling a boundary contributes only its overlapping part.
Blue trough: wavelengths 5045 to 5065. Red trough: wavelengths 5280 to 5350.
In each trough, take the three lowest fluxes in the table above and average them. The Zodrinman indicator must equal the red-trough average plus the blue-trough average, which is 27.8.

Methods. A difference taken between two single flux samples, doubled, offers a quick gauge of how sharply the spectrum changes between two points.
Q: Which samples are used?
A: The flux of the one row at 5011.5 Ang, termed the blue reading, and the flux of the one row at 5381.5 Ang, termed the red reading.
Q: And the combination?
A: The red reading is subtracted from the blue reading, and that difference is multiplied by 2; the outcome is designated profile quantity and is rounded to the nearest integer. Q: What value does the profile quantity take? -7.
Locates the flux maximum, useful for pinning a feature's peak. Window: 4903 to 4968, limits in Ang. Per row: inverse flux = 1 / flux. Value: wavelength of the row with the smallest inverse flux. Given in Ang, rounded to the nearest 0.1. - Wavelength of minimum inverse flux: 4946.5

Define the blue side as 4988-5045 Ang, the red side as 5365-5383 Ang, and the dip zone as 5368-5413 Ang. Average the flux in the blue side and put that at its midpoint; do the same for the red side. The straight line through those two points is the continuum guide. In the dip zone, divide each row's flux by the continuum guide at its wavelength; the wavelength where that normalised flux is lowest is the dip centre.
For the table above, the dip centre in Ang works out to 5409.0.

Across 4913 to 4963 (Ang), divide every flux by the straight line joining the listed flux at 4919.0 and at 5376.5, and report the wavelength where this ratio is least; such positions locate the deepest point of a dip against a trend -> 4961.5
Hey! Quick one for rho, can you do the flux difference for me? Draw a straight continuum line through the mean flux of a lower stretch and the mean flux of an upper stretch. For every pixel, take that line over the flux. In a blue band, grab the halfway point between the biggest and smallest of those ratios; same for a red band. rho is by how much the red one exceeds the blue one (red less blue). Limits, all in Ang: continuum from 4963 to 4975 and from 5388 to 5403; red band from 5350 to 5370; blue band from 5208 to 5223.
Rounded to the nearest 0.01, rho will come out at -0.19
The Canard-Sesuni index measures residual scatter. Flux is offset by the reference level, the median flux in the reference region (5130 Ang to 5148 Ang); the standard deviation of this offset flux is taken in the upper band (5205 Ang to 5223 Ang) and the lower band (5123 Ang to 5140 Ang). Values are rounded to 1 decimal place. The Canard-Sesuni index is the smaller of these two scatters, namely 0.6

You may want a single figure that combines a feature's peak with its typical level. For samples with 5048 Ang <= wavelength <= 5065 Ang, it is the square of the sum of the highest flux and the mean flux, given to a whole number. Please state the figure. 843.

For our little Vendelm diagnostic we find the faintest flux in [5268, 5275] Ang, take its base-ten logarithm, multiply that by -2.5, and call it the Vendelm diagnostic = -2.83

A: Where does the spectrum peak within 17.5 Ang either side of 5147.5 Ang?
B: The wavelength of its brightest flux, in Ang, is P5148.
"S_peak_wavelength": 5154.0 Ang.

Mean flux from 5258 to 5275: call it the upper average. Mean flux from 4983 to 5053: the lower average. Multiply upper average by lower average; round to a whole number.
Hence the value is 197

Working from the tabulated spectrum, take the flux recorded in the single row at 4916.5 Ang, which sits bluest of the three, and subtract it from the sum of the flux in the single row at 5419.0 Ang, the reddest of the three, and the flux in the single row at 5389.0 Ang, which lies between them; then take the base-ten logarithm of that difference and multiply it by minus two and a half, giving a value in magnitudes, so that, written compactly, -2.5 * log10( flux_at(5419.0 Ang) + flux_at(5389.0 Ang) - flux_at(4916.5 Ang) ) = -3.25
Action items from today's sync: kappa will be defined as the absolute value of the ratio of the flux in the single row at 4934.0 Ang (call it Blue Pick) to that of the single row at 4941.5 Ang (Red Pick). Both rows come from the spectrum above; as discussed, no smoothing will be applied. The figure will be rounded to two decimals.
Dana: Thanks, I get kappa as 0.92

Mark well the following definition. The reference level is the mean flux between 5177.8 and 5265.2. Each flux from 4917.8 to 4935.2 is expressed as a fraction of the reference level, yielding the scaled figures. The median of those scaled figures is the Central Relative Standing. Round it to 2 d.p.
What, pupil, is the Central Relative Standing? 1.06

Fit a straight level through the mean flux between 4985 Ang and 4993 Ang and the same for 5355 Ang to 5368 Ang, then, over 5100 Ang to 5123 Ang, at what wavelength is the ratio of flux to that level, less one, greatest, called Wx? 5116.5 Ang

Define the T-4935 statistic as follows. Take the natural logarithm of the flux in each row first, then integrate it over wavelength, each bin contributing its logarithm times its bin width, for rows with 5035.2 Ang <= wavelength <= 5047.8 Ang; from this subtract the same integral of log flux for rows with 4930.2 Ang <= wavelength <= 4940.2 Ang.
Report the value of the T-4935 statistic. 6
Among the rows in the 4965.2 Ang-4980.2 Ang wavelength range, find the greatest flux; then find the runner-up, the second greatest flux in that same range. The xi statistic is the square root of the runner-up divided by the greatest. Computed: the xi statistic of 0.983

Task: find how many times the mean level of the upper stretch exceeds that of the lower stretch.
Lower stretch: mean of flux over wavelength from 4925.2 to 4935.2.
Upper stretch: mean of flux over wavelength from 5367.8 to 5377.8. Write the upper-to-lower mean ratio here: 1.04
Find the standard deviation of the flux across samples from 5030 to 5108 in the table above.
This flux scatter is 0.8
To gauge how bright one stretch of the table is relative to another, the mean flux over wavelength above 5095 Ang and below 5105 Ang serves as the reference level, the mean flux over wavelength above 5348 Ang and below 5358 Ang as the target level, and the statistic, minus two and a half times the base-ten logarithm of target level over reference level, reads -0.12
